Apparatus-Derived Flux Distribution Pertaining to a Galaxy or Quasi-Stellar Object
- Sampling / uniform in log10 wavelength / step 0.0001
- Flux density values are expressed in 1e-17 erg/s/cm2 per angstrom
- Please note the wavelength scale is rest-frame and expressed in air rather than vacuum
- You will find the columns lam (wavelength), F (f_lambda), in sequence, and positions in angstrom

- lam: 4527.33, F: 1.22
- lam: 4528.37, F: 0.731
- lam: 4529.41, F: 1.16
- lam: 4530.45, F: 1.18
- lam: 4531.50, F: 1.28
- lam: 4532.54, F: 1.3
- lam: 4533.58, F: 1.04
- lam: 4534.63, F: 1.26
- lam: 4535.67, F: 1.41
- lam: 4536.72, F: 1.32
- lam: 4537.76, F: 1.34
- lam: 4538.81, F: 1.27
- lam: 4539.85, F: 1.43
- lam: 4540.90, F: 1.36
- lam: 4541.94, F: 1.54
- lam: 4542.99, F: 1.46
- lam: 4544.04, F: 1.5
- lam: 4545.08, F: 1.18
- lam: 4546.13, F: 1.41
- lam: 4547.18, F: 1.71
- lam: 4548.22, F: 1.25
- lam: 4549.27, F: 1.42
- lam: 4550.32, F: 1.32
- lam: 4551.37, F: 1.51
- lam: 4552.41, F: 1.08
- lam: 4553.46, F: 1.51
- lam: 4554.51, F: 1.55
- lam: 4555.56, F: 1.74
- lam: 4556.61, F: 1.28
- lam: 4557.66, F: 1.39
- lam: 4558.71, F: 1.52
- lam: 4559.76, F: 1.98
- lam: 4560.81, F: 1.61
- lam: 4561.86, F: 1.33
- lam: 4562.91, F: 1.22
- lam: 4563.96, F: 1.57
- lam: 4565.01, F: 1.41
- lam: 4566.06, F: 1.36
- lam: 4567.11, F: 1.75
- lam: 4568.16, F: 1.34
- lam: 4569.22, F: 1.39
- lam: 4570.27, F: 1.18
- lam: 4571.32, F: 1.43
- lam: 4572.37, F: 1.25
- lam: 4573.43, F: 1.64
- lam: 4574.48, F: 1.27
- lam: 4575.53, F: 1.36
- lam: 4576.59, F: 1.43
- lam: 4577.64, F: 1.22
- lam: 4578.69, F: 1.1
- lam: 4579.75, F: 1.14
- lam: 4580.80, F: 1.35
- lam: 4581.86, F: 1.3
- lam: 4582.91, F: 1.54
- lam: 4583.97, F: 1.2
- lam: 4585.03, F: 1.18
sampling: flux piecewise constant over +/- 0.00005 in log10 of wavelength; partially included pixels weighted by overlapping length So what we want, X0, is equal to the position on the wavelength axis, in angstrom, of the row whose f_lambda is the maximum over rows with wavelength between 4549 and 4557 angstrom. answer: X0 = 4555.56 angstrom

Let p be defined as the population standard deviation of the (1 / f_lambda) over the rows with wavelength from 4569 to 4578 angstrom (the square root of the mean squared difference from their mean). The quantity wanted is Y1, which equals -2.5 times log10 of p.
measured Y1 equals 2.89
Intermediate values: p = 0.070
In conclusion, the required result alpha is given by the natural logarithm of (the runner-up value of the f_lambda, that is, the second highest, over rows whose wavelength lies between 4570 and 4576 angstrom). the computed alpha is 0.36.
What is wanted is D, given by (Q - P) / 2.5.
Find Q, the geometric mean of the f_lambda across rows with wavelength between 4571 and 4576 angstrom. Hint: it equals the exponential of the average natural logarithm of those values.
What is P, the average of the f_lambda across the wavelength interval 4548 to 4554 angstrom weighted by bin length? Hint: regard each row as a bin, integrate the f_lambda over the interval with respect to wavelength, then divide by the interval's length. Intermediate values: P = 1.35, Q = 1.38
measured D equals 0.01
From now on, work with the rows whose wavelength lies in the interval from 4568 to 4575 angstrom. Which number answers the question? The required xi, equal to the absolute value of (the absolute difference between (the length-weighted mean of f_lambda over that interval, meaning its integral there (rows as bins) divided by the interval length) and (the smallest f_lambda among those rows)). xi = 0.18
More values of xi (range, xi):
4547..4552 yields 0.17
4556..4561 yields 0.27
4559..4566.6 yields 0.28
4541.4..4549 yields 0.26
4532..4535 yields 0.16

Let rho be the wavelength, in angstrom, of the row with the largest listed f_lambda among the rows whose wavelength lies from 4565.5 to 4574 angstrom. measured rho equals 4567.11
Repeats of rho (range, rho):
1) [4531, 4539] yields 4535.67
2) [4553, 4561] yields 4559.76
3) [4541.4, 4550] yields 4547.18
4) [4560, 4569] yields 4567.11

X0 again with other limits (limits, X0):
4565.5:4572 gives 4567.11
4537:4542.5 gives 4541.94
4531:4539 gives 4535.67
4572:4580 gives 4573.43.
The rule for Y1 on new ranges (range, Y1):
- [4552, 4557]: 2.27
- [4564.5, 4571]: 2.73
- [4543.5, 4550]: 2.67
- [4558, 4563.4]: 2.41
